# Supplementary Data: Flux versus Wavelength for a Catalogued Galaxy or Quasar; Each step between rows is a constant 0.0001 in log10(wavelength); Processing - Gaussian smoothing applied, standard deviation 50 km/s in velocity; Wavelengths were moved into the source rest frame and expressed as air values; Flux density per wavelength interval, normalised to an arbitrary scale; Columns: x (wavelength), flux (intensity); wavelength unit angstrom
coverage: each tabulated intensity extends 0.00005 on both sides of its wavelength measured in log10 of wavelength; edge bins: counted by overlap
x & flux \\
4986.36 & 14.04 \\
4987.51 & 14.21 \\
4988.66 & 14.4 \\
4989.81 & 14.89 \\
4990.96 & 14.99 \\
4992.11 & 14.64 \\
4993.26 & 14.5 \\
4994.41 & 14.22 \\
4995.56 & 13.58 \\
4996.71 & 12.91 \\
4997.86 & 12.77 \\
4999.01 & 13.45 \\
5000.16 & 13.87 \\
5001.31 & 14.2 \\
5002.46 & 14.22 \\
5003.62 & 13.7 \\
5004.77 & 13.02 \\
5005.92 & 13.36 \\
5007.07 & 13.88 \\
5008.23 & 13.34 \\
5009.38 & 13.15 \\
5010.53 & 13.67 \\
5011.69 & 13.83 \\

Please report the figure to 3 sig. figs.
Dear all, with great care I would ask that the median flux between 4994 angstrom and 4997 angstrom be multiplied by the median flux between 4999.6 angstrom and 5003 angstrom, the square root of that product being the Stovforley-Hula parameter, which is 13.9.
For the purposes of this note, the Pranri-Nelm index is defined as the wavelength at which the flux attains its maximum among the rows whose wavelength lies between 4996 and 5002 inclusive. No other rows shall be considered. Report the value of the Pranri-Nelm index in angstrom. 5001.31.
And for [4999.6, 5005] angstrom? 5002.46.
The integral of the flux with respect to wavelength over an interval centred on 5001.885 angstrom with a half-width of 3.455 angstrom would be 95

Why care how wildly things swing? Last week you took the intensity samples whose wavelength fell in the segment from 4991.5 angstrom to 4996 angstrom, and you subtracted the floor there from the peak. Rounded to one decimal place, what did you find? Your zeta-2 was 1.1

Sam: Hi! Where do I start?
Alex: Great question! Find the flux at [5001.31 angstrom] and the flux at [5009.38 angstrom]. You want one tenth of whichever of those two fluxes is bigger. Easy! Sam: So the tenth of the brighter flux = 1.42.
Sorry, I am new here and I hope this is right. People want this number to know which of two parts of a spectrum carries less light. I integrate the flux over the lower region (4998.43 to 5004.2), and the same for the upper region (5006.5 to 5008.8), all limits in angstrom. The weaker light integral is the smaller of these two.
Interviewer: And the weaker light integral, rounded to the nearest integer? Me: 31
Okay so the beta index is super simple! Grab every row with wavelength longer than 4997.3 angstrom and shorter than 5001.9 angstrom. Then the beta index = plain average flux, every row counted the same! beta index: 13.6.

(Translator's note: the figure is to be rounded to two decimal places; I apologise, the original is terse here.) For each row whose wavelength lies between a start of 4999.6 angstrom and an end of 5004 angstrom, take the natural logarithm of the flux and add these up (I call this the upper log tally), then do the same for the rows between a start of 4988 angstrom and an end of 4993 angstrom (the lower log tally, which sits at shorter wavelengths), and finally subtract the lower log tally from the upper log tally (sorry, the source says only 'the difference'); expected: -0.20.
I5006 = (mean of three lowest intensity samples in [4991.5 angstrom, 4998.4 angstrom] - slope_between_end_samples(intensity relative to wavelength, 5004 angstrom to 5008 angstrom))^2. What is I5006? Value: 162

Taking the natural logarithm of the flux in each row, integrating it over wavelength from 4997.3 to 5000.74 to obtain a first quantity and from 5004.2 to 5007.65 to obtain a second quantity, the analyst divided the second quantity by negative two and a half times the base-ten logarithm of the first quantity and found -3.77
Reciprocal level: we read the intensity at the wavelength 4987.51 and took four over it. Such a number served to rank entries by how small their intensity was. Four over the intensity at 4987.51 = 0.281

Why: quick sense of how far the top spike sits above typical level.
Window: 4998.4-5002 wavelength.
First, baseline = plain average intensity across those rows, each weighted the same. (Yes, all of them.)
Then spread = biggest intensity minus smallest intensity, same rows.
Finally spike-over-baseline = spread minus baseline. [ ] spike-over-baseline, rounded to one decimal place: -13.1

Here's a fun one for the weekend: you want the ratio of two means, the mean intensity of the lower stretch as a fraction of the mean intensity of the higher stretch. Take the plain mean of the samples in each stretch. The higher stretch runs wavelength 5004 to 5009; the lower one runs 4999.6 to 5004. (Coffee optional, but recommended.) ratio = 1.04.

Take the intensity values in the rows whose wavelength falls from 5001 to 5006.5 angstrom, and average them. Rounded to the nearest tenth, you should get 13.7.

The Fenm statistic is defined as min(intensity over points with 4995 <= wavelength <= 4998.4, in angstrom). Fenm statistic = 12.77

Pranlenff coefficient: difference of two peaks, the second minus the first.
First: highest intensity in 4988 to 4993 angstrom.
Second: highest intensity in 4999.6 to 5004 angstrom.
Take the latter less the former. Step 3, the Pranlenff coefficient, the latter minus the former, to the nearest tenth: -0.8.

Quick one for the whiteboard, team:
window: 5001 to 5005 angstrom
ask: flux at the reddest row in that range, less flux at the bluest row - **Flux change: -1.2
